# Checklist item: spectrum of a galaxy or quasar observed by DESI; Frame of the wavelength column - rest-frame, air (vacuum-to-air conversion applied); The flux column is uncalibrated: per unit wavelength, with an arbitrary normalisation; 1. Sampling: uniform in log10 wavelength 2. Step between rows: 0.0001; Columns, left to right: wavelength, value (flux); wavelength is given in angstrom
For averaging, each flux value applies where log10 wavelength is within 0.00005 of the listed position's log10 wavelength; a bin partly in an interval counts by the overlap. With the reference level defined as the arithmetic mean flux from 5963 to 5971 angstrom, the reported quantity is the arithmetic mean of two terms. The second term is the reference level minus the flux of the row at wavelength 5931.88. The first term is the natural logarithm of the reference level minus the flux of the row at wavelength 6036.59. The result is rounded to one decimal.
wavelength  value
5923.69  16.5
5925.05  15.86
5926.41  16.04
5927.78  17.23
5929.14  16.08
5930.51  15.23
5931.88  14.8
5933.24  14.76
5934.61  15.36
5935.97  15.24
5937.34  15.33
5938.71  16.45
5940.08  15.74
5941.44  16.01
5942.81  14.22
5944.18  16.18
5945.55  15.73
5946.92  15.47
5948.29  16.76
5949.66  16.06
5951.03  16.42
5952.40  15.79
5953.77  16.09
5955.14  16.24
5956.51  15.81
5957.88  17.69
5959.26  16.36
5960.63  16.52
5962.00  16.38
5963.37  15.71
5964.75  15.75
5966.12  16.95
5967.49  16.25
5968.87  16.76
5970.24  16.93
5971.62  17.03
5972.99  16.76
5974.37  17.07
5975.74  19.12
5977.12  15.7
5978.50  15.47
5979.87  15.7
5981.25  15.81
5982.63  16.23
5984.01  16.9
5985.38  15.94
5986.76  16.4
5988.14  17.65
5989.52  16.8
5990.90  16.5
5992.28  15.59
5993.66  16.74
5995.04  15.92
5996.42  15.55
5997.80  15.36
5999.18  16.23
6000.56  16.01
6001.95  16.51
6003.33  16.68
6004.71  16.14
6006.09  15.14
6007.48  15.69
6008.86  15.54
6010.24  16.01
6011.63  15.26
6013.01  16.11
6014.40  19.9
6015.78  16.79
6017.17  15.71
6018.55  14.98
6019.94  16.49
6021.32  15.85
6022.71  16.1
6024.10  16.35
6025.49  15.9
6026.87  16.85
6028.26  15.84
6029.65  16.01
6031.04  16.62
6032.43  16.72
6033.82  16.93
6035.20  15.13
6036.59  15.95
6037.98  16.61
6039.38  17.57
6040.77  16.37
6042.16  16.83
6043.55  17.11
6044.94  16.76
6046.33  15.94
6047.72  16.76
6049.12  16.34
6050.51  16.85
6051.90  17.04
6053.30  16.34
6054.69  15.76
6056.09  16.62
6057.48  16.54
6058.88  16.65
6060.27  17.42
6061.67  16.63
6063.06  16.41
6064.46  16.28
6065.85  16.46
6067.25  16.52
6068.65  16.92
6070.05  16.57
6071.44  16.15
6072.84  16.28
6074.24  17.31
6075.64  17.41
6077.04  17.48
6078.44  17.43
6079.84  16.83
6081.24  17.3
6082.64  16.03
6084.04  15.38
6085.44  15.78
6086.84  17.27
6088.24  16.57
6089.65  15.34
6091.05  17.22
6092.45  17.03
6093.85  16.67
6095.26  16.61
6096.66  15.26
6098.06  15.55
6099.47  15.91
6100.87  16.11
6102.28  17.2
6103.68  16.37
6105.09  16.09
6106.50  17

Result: 0.4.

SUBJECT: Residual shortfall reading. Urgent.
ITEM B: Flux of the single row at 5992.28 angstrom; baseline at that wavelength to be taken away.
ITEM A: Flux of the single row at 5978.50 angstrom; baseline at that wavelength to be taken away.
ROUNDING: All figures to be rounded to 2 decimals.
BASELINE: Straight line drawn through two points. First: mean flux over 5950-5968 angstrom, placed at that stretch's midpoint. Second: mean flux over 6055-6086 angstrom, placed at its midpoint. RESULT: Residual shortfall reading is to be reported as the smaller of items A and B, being -0.90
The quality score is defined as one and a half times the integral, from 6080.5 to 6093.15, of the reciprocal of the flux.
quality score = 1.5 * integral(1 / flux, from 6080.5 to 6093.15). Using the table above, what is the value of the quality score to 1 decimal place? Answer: 1.2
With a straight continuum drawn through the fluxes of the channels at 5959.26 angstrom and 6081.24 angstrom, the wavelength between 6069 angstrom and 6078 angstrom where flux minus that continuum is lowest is 6071.44 angstrom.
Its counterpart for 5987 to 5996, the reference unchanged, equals 5992.28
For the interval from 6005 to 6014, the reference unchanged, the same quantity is 6006.09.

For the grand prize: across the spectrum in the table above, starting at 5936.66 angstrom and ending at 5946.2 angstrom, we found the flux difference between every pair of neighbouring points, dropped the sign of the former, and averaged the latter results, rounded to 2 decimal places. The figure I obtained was 1.05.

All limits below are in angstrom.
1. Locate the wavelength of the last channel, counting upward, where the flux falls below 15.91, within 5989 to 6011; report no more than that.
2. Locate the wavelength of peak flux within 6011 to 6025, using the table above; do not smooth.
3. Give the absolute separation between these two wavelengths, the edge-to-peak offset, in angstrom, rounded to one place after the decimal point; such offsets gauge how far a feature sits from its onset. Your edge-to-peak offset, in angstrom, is 5.5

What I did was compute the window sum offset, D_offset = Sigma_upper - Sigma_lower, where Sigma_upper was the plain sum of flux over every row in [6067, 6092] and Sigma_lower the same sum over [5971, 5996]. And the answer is 2.5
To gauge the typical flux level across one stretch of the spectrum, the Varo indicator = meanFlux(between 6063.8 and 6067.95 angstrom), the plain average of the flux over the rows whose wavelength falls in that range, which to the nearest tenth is 16.4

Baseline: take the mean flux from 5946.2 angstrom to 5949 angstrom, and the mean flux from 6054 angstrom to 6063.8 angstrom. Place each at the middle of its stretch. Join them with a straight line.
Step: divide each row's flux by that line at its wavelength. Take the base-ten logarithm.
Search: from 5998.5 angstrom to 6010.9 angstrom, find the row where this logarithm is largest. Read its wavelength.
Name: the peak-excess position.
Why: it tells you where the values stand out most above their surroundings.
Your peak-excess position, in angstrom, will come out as 6003.33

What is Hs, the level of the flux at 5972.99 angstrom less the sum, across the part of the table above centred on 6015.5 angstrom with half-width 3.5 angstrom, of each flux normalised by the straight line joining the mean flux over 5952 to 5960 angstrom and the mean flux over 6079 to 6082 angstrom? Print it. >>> 11.8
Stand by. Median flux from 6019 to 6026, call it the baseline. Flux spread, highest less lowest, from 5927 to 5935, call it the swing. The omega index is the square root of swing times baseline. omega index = 6.3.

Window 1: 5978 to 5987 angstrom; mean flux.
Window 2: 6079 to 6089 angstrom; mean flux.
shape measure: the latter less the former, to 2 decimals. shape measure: 0.39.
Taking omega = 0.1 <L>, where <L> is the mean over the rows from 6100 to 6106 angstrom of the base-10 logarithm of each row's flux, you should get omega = 0.122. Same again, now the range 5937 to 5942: 0.120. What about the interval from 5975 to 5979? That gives 0.122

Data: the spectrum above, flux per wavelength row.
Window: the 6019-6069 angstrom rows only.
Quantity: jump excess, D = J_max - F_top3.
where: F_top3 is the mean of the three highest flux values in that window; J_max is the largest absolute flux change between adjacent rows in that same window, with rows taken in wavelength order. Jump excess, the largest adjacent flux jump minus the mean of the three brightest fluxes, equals -15.6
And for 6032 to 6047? -15.4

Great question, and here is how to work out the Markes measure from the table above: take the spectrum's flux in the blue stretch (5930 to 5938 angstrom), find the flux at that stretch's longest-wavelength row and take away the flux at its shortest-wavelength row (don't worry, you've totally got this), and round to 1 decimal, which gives 0.1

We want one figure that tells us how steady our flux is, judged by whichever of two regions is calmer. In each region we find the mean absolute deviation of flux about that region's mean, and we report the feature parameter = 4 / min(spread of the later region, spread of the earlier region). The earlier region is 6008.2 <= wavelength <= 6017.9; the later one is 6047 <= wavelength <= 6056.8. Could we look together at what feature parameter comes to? 12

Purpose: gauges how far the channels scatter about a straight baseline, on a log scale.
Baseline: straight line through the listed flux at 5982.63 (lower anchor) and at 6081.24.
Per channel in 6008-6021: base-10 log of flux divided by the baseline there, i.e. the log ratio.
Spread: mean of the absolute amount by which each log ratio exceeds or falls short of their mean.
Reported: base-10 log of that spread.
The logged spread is -1.63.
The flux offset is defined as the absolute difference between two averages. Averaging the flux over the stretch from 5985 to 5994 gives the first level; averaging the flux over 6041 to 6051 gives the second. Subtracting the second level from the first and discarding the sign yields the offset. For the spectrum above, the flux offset 0.1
